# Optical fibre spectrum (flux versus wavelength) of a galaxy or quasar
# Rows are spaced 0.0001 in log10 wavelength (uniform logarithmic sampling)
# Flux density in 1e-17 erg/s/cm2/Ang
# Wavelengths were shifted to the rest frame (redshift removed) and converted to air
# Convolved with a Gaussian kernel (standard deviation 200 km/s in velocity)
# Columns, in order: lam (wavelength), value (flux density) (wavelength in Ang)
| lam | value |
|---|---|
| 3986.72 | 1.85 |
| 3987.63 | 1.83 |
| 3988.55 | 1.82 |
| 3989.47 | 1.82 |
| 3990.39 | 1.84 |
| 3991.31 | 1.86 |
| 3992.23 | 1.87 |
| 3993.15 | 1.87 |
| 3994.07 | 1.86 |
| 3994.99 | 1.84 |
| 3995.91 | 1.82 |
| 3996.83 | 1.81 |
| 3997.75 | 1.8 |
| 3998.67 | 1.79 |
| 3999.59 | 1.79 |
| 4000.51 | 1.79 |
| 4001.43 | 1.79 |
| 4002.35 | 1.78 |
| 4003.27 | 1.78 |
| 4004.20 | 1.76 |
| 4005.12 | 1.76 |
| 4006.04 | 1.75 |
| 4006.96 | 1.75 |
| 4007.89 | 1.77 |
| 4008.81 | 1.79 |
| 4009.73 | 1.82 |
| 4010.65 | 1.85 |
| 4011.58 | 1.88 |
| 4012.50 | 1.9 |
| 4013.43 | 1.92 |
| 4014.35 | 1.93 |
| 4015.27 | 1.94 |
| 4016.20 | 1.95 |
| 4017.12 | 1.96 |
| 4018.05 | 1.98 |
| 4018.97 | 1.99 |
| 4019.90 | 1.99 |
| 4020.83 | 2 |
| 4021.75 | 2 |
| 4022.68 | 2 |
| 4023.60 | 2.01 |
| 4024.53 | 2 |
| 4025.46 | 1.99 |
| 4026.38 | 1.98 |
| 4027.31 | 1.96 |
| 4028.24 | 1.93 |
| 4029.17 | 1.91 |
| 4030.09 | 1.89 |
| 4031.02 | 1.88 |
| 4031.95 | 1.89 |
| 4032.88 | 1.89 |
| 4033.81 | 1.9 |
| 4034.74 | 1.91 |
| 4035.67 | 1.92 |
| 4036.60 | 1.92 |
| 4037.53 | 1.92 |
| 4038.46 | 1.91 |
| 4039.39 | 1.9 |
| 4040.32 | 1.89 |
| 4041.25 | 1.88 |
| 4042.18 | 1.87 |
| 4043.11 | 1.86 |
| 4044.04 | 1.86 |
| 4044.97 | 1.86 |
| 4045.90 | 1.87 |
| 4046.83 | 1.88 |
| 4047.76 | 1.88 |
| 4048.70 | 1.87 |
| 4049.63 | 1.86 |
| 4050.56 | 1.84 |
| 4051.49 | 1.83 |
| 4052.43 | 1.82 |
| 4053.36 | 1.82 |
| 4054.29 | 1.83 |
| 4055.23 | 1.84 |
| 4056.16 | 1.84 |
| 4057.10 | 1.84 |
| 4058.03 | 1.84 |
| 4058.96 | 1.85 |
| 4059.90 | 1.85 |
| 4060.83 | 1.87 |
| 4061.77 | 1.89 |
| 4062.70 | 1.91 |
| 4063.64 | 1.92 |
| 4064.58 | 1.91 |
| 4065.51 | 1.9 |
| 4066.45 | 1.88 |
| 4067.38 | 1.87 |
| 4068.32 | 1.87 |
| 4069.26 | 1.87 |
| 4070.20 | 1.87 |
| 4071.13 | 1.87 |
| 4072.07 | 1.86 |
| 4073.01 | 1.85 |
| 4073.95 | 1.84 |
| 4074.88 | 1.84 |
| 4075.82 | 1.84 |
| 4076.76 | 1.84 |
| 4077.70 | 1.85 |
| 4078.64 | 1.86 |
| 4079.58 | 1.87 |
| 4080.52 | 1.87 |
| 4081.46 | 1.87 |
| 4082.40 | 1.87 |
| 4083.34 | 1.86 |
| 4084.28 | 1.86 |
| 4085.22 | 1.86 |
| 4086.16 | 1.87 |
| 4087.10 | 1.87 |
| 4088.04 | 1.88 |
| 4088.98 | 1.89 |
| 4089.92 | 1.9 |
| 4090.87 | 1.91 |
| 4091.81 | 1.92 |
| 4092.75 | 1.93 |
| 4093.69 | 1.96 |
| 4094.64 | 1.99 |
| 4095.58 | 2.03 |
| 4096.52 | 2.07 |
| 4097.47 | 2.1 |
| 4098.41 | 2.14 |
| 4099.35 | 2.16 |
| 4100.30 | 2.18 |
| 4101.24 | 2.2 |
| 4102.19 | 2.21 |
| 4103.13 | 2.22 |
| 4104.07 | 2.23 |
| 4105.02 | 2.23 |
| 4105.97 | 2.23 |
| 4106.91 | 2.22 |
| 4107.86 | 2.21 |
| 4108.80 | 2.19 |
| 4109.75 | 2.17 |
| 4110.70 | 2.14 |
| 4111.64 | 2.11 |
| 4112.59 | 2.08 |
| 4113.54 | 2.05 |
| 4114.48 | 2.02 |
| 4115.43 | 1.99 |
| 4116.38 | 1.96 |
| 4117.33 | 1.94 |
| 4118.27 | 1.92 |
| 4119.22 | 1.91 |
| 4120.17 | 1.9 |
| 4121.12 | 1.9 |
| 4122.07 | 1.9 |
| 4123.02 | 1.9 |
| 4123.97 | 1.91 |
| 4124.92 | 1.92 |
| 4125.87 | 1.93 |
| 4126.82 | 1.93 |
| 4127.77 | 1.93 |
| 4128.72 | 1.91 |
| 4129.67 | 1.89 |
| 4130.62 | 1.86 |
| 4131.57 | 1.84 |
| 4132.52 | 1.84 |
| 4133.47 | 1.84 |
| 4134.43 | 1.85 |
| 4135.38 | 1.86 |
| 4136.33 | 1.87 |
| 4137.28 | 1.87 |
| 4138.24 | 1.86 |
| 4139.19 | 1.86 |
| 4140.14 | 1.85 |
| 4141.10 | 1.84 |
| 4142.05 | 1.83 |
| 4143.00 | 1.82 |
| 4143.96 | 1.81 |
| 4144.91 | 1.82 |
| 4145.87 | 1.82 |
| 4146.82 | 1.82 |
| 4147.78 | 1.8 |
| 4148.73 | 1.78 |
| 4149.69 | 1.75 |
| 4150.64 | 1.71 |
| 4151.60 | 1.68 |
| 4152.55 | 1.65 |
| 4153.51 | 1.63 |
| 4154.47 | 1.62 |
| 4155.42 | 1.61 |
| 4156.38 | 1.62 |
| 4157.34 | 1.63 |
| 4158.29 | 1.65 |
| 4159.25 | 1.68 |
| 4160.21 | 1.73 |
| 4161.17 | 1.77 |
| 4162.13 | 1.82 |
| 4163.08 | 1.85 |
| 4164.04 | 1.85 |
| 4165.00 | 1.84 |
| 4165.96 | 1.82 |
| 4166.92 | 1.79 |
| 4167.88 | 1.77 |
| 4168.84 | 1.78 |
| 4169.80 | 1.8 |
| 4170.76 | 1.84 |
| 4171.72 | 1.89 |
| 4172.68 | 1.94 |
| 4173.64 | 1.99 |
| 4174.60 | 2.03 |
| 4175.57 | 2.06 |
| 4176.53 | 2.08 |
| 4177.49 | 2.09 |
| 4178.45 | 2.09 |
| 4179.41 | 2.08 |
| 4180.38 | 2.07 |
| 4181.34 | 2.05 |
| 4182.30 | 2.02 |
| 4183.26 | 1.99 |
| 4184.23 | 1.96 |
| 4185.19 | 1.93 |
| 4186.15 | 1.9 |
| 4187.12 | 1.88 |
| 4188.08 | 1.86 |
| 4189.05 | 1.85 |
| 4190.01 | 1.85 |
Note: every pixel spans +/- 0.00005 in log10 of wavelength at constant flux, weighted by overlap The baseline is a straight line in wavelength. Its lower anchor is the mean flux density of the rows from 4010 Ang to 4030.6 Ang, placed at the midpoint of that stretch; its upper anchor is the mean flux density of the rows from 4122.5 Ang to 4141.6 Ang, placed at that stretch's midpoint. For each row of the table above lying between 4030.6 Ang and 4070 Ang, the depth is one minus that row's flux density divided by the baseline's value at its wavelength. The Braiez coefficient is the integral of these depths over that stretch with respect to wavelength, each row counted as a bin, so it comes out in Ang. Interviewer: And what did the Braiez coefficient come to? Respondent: 1.2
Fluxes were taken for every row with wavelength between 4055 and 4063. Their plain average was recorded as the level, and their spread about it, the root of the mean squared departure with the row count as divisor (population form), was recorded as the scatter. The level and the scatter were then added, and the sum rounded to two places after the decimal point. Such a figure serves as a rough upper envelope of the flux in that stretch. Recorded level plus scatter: 1.88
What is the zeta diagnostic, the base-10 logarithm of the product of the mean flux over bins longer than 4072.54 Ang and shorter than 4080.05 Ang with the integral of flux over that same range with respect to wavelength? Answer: 1.41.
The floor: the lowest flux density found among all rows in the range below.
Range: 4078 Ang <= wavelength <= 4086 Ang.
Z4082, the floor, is 1.86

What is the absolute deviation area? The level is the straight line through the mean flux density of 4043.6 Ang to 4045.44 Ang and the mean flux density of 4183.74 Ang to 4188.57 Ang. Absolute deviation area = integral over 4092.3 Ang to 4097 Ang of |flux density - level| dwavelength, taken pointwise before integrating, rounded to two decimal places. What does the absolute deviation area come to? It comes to 0.56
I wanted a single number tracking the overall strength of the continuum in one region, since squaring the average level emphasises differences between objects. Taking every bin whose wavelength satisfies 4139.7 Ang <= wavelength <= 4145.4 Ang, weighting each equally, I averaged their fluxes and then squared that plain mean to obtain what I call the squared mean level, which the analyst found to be 3.3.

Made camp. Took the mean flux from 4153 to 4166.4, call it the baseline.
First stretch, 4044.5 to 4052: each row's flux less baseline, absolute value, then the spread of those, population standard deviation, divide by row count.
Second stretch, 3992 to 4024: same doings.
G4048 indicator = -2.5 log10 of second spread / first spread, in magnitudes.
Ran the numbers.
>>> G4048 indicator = -1.8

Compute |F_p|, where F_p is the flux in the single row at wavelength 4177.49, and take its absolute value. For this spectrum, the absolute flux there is 2.09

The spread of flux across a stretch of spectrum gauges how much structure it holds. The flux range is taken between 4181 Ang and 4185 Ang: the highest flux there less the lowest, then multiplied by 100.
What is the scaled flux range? 9.0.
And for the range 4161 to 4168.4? 8.0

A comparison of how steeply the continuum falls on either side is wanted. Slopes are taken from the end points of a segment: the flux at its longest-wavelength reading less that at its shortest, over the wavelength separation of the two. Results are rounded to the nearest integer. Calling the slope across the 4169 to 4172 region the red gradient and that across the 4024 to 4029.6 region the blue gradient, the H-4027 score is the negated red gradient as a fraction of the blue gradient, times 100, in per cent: 242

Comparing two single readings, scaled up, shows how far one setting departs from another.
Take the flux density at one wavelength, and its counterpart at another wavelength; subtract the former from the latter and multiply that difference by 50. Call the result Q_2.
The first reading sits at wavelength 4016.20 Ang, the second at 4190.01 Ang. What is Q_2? -5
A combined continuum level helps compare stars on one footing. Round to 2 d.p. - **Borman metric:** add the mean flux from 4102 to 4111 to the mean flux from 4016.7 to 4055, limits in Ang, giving 4.12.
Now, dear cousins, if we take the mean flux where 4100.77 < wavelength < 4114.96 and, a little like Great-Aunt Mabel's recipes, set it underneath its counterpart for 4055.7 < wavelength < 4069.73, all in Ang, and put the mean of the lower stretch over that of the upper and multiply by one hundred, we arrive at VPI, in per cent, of 86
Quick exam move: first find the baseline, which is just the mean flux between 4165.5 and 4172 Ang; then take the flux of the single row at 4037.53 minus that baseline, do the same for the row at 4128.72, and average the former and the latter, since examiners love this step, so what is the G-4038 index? 0.10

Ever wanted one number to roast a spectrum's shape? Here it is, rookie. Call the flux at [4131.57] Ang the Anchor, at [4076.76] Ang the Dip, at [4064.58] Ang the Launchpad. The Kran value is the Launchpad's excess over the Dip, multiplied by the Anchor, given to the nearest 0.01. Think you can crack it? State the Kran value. 0.13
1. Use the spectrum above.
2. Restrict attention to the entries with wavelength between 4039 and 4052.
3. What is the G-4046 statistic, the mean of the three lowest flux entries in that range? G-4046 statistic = 1.84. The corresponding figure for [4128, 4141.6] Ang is 1.84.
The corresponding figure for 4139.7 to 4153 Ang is 1.68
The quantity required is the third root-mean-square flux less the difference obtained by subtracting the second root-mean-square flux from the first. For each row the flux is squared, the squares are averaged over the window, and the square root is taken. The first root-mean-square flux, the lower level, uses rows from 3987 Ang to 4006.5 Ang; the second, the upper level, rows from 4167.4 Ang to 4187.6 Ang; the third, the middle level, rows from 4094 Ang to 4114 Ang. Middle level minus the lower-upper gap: 2.3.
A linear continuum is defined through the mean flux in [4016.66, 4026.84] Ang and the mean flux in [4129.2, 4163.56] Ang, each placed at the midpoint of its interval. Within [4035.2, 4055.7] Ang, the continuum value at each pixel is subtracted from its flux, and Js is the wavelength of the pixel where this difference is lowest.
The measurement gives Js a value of 4052.43 Ang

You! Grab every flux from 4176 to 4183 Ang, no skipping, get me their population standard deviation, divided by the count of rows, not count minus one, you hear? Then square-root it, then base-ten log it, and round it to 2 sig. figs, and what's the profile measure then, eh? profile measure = -0.81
